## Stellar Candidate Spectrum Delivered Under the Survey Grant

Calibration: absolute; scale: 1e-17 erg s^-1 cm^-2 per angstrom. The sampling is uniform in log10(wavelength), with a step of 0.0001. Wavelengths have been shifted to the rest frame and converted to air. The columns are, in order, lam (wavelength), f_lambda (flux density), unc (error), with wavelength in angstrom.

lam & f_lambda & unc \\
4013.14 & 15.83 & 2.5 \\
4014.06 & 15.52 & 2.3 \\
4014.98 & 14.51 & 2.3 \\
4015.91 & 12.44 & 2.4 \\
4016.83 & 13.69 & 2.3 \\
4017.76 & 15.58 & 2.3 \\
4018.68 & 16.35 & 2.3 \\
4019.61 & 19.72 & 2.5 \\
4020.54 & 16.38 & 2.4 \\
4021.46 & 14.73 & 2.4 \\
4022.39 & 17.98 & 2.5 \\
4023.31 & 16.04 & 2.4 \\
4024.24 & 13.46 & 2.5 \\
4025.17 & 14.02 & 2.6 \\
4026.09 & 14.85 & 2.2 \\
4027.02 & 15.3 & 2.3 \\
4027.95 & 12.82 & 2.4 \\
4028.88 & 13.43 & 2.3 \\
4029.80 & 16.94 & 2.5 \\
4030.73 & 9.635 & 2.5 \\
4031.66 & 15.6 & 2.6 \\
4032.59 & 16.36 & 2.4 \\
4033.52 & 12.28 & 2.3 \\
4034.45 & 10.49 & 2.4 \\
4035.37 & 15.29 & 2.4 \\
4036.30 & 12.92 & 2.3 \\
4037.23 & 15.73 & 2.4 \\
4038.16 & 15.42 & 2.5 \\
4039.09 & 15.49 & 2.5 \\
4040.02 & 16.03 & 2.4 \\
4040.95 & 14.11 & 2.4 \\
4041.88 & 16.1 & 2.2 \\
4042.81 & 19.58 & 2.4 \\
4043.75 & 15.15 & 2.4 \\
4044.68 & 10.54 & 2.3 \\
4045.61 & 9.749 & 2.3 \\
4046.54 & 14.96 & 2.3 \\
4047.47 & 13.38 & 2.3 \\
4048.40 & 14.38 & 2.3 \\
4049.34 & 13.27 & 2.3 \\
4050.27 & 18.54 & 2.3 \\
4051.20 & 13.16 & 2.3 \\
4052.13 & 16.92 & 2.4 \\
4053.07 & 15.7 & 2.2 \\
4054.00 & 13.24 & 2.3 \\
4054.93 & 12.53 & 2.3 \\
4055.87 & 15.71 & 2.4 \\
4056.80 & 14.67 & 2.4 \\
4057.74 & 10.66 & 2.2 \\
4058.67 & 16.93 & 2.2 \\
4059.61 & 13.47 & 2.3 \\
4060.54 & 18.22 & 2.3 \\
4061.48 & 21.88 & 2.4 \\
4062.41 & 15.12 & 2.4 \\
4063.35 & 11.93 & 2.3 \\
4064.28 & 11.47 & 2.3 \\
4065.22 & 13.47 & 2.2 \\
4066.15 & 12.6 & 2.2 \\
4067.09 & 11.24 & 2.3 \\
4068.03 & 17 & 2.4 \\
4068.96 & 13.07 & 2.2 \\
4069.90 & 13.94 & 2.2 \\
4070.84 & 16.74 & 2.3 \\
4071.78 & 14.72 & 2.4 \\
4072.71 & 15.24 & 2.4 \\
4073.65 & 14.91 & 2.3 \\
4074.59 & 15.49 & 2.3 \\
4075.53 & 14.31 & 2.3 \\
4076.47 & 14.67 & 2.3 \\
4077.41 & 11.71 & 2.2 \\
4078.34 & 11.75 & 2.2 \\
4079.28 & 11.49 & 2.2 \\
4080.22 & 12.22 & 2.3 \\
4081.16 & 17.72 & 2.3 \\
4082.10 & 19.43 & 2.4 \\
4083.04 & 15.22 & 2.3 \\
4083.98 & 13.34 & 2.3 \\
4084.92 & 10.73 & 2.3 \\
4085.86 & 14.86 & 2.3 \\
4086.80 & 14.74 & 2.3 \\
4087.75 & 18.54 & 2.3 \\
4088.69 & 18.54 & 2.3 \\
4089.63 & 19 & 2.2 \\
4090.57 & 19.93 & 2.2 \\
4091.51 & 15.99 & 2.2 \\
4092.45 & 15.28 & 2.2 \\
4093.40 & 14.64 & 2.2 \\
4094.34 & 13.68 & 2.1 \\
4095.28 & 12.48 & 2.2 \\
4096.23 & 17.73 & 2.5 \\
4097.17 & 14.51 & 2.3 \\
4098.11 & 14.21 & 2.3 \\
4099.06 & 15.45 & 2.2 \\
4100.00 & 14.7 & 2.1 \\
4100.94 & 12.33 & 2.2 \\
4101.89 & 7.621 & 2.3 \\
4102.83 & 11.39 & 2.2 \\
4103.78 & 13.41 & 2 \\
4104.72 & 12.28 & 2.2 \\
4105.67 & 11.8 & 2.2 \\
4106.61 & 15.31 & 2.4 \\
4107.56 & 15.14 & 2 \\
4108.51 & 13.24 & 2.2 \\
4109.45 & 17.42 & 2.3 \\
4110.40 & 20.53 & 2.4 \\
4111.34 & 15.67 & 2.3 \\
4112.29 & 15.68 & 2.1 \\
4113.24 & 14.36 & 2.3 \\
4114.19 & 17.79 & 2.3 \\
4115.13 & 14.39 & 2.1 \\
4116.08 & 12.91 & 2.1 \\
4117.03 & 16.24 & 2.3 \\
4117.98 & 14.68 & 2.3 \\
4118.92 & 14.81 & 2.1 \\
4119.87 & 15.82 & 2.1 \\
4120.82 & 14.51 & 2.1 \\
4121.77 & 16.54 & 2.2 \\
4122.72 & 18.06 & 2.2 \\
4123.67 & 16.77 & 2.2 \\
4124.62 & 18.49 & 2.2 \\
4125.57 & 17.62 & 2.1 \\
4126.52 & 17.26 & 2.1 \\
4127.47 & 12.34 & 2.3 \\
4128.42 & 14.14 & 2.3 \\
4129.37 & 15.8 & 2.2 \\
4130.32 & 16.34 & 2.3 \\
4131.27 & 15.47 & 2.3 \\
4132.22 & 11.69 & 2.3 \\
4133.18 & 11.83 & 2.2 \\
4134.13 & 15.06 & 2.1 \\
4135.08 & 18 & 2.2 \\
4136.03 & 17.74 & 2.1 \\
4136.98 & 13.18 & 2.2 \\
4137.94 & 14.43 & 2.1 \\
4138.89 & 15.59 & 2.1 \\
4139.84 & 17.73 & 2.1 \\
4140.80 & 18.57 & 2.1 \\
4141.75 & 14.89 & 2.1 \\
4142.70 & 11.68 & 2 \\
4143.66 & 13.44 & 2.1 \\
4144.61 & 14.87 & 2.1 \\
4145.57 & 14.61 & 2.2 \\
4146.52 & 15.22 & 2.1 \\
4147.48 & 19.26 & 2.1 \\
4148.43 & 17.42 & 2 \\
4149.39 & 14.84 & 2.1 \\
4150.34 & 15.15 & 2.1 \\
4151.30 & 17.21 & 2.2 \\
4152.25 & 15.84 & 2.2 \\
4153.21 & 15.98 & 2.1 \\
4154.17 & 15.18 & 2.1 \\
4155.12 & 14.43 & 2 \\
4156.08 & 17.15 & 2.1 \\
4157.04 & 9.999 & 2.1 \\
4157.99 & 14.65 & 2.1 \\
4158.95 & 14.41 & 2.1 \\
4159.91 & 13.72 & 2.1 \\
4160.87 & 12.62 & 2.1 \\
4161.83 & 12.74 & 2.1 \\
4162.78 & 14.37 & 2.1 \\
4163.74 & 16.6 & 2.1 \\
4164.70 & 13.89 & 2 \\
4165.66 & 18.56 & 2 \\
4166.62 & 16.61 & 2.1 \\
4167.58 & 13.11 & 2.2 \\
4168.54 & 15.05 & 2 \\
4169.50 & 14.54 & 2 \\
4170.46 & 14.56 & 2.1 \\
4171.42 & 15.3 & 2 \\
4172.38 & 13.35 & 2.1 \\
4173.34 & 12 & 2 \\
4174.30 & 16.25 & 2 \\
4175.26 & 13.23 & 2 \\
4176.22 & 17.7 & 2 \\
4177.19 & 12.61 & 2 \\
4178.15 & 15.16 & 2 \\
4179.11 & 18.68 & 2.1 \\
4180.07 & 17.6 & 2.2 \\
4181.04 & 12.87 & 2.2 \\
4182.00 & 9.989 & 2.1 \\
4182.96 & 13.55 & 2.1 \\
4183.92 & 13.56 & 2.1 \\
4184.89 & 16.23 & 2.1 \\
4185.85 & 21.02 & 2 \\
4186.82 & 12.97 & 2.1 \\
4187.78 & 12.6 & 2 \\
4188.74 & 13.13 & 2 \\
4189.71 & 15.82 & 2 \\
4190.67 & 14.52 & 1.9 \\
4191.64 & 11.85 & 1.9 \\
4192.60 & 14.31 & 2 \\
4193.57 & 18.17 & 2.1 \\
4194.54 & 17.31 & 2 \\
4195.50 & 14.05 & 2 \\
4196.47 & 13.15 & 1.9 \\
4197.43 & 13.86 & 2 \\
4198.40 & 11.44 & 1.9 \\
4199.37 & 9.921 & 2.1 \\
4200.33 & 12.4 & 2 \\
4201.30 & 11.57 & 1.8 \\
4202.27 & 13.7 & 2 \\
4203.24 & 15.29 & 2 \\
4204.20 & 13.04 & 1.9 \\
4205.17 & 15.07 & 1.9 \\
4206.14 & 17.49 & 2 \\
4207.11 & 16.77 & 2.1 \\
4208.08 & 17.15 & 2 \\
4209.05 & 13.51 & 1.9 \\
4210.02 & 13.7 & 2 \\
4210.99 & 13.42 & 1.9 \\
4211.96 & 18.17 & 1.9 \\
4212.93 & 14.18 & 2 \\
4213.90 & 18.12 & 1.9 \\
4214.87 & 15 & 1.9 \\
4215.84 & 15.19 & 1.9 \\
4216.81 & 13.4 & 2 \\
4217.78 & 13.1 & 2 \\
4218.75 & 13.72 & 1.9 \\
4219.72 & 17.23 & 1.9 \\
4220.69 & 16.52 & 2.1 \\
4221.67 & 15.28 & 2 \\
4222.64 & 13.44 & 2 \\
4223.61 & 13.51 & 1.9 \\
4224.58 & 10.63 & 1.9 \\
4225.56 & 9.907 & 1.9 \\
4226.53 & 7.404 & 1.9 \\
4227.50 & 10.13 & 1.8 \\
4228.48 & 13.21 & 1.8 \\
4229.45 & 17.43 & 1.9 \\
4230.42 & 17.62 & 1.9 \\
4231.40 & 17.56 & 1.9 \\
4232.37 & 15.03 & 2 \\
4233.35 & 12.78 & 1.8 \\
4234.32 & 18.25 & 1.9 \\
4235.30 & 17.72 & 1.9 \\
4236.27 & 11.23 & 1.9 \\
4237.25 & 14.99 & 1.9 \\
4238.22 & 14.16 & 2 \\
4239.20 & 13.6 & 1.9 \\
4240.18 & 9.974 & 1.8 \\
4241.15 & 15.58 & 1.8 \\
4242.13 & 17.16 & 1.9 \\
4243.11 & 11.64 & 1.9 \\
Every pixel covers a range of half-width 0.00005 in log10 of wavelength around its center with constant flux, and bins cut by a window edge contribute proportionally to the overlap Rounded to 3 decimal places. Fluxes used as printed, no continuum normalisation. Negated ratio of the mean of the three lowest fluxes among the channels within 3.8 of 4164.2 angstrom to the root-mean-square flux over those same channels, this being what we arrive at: -0.858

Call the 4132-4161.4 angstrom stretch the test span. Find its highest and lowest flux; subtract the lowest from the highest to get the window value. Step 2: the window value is 9.3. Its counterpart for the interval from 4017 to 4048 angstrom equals 10.1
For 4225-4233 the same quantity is 10.2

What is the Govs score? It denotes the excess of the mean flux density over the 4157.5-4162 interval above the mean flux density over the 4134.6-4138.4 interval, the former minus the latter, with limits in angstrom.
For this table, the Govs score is -2.2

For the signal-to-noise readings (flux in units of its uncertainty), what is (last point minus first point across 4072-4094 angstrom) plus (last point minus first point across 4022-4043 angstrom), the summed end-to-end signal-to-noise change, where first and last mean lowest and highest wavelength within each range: 1.3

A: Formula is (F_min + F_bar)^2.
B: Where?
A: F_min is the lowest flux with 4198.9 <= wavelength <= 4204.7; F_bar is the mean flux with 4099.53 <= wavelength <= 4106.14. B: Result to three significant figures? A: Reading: 478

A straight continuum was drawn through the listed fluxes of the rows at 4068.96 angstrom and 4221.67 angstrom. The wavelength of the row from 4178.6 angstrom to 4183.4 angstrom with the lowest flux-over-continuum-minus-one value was 4182.00 angstrom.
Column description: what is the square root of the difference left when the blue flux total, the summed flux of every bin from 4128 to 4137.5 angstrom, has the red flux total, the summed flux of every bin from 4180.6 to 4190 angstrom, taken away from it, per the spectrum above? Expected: 2.7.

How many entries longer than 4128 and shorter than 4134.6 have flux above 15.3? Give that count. 3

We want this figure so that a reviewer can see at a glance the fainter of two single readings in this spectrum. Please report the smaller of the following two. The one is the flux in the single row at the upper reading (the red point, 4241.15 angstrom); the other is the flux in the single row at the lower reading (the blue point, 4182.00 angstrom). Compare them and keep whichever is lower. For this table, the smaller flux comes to 10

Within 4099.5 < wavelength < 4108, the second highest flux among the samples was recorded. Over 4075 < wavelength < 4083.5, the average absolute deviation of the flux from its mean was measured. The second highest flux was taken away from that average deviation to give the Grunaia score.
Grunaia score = -12.9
